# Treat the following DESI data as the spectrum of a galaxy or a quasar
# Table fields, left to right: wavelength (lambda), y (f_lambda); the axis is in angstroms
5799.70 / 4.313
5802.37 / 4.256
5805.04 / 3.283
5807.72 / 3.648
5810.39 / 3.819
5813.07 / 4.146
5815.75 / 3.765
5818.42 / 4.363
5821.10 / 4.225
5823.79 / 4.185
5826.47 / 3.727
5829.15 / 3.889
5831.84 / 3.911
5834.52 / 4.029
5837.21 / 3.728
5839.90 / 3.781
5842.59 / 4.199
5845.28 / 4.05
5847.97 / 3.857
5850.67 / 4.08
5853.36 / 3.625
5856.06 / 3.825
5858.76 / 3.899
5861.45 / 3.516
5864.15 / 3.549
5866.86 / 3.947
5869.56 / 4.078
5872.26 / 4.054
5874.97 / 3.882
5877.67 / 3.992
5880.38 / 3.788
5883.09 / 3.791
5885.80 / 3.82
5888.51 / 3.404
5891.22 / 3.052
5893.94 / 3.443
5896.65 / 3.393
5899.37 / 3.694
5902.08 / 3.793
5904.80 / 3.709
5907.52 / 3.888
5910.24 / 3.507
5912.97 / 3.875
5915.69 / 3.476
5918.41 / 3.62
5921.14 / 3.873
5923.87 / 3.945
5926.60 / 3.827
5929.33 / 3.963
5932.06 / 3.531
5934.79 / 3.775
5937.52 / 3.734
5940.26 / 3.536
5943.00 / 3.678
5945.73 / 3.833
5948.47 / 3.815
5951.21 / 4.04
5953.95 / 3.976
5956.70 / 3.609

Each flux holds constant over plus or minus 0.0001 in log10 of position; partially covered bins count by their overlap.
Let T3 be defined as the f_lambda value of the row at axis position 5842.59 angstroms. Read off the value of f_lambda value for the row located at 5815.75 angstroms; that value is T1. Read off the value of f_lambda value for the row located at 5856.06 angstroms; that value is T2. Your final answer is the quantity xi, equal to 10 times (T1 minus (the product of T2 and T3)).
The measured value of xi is -123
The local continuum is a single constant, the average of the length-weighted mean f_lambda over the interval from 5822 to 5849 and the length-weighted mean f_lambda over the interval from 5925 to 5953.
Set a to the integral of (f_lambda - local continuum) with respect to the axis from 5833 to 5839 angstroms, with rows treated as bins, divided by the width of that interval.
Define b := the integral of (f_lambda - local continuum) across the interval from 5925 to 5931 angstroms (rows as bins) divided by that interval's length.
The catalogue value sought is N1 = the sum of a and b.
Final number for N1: 0.03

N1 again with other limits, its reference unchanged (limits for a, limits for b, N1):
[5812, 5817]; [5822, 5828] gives 0.20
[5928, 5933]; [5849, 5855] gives -0.10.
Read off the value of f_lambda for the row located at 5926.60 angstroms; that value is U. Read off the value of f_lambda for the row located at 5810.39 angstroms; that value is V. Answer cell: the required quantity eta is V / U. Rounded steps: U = 3.827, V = 3.819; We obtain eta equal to 1.00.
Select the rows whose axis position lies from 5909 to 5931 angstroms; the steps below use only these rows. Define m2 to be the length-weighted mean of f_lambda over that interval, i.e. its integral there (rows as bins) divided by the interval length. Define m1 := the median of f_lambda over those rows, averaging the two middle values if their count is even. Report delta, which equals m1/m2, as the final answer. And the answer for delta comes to 1.024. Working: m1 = 3.85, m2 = 3.76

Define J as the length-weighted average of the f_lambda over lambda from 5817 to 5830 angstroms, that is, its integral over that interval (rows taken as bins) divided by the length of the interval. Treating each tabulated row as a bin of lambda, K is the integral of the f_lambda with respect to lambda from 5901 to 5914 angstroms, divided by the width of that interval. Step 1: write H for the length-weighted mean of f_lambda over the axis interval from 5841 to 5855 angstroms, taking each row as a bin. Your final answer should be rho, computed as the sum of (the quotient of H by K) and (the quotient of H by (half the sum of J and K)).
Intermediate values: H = 3.96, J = 4.08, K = 3.75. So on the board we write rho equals 2.07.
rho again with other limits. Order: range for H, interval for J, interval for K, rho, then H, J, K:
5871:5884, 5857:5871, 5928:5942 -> 2.09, 3.90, 3.80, 3.71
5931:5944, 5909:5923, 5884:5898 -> 2.09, 3.65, 3.68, 3.43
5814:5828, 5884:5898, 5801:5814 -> 2.18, 4.05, 3.43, 3.82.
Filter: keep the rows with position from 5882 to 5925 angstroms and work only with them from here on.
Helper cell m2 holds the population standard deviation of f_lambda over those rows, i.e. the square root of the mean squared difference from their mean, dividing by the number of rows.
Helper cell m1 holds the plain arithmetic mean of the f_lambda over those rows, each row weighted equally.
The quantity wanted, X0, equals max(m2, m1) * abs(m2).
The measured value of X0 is 0.86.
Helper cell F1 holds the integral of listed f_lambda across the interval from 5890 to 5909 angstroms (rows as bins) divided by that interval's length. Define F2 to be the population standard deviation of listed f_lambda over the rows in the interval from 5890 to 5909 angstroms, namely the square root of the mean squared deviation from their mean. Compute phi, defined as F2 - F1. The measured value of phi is -3.30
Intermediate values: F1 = 3.57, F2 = 0.27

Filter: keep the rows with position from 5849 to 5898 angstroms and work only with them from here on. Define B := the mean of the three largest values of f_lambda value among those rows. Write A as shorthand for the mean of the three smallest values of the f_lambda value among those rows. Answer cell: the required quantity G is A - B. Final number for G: -0.79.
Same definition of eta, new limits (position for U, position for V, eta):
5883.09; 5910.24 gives 0.93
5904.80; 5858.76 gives 1.05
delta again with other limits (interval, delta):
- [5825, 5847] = 0.996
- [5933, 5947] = 1.008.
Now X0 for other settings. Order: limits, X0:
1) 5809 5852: 0.78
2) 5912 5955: 0.63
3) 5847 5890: 0.75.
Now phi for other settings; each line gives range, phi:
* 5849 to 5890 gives -3.61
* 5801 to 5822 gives -3.59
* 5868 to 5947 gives -3.50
